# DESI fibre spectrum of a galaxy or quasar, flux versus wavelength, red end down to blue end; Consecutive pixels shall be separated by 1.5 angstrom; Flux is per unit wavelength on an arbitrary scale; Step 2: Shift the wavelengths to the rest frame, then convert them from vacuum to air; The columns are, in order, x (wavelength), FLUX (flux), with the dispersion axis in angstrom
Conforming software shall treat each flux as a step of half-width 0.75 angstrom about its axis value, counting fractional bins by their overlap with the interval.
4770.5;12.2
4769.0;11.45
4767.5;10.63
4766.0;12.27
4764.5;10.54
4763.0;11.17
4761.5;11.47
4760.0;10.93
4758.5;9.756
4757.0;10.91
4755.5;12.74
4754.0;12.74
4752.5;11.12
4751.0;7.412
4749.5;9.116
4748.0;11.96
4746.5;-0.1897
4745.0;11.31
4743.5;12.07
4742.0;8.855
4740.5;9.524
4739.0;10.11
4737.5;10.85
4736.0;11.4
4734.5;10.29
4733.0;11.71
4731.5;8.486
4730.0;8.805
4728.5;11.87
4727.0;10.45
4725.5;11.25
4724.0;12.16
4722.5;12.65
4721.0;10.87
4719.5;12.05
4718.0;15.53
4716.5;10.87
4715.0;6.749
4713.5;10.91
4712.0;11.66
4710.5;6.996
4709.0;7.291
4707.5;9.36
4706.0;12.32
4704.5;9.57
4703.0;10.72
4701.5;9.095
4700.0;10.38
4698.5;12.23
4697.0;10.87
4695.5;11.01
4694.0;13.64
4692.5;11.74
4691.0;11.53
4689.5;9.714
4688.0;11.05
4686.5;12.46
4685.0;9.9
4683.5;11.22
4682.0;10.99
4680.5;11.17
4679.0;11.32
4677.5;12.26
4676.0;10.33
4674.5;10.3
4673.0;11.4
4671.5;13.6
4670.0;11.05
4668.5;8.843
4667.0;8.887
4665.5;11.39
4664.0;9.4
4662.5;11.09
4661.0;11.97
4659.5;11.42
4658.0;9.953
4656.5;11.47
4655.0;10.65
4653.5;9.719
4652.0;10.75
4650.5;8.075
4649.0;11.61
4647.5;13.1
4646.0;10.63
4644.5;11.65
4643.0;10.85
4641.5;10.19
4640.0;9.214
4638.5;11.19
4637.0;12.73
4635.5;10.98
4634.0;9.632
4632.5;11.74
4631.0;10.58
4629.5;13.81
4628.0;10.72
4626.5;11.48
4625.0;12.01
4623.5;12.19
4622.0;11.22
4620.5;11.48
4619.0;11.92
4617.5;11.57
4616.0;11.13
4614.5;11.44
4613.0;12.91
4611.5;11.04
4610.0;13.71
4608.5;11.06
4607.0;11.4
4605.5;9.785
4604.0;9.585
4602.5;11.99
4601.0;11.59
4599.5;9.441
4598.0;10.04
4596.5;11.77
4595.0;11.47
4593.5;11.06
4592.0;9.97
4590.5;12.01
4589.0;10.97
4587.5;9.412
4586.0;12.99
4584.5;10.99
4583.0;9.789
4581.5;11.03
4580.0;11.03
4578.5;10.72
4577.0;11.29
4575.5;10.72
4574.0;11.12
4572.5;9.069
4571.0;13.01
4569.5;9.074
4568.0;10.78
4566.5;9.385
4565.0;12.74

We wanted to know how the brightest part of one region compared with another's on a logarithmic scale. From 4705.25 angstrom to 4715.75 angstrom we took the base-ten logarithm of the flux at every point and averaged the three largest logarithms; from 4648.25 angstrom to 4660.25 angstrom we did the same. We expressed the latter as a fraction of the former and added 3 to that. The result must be 4.00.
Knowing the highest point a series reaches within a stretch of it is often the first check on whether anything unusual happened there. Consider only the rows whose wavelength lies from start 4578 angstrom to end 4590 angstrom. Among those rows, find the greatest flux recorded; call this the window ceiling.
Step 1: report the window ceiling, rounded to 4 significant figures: 12.99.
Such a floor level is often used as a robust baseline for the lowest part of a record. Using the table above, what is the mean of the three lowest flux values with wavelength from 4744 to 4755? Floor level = 5.4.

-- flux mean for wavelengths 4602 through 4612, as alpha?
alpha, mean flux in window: 11.2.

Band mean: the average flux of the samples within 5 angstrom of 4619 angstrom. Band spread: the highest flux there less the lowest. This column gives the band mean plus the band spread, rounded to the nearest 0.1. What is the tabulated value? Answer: 12.6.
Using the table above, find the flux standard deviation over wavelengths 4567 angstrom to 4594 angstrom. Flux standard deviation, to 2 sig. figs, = 1.1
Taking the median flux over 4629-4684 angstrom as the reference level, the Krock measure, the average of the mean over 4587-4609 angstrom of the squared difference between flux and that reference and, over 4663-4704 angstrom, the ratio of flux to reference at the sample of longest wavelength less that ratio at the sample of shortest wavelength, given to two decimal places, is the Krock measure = 0.53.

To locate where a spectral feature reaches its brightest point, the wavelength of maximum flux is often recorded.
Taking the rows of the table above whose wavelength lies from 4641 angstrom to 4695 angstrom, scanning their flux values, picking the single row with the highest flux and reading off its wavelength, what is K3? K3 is 4694.0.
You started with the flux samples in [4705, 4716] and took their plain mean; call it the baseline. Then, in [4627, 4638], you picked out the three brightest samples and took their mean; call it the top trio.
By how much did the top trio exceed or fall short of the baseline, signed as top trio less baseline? 3.4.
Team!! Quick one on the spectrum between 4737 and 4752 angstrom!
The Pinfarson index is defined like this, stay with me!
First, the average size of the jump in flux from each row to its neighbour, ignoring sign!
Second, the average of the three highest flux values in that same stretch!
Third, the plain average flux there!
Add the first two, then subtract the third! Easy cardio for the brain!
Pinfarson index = 6.47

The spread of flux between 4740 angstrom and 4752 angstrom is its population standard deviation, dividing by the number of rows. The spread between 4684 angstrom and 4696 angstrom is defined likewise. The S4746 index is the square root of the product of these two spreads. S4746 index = 2.1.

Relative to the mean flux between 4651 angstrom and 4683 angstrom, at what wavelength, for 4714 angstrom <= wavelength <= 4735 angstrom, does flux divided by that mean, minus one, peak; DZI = 4718.0 angstrom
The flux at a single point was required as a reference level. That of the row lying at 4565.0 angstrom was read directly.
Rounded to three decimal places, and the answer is 12.740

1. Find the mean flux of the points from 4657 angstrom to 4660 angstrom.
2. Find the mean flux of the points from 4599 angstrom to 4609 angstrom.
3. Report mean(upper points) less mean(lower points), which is 0.0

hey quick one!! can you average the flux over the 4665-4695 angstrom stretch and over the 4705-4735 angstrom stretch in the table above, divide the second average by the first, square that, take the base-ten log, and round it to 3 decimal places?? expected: -0.042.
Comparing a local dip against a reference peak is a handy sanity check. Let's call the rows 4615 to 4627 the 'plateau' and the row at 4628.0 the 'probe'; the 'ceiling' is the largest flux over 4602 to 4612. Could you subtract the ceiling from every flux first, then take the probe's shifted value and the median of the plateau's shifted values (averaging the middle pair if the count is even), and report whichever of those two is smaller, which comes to -3.0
